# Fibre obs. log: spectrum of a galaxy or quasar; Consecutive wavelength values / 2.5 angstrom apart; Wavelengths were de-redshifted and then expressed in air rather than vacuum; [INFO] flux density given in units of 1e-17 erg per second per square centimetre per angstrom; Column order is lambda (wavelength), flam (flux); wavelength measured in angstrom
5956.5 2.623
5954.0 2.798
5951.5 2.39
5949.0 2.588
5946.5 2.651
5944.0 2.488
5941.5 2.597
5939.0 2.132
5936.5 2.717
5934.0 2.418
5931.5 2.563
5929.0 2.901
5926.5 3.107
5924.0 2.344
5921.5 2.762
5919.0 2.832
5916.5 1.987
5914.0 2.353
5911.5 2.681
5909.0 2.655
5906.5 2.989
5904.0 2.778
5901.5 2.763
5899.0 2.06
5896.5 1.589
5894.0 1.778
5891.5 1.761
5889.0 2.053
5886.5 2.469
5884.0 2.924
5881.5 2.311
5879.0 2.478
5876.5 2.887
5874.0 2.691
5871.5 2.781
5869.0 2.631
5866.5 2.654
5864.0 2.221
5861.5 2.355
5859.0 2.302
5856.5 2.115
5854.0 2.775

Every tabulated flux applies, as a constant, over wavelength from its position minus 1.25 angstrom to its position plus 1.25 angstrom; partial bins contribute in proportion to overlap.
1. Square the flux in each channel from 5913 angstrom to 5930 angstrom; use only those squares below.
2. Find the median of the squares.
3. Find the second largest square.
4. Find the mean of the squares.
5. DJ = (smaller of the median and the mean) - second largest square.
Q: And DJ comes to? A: -1.5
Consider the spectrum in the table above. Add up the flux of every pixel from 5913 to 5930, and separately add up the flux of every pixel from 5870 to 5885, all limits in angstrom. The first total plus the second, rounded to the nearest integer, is 34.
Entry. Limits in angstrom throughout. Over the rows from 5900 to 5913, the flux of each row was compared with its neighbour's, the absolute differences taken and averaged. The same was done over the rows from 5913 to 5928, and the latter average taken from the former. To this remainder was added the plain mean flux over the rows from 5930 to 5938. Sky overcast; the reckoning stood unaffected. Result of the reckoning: 2.22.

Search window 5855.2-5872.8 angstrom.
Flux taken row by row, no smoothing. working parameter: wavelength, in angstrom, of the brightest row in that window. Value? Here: 5871.5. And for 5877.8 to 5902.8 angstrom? 5884.0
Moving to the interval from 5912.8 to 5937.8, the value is 5926.5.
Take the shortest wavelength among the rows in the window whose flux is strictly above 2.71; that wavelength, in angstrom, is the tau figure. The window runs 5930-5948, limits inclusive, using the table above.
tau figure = 5936.5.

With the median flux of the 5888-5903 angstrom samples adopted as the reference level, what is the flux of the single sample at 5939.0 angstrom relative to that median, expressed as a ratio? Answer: 1.11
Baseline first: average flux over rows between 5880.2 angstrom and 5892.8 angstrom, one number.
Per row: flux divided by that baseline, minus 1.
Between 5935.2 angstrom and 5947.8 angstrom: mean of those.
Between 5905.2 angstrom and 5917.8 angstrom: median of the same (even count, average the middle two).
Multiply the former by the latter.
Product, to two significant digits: 0.014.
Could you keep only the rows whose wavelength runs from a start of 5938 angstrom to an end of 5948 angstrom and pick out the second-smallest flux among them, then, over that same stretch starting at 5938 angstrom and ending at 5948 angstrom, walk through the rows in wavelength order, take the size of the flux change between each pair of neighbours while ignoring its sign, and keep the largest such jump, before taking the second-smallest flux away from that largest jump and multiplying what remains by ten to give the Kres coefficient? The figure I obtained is -20.2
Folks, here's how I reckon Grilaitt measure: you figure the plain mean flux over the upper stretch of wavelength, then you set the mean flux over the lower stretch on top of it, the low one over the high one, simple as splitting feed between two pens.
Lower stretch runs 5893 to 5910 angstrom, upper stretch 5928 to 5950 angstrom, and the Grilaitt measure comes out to 0.93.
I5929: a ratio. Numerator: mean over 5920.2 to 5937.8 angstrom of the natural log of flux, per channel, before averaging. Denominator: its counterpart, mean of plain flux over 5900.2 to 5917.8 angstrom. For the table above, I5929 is 0.378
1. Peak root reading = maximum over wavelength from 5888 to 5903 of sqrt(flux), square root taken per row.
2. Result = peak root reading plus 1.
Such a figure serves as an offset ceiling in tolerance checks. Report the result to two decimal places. 2.66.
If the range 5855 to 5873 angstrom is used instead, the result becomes 2.67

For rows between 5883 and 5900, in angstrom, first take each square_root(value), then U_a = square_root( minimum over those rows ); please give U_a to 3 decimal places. 1.123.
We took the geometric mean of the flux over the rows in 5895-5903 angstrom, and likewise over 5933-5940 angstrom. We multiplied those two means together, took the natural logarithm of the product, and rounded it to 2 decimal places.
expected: 1.61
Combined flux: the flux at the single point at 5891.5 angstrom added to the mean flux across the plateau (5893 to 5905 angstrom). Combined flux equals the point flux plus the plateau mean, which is 3.95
